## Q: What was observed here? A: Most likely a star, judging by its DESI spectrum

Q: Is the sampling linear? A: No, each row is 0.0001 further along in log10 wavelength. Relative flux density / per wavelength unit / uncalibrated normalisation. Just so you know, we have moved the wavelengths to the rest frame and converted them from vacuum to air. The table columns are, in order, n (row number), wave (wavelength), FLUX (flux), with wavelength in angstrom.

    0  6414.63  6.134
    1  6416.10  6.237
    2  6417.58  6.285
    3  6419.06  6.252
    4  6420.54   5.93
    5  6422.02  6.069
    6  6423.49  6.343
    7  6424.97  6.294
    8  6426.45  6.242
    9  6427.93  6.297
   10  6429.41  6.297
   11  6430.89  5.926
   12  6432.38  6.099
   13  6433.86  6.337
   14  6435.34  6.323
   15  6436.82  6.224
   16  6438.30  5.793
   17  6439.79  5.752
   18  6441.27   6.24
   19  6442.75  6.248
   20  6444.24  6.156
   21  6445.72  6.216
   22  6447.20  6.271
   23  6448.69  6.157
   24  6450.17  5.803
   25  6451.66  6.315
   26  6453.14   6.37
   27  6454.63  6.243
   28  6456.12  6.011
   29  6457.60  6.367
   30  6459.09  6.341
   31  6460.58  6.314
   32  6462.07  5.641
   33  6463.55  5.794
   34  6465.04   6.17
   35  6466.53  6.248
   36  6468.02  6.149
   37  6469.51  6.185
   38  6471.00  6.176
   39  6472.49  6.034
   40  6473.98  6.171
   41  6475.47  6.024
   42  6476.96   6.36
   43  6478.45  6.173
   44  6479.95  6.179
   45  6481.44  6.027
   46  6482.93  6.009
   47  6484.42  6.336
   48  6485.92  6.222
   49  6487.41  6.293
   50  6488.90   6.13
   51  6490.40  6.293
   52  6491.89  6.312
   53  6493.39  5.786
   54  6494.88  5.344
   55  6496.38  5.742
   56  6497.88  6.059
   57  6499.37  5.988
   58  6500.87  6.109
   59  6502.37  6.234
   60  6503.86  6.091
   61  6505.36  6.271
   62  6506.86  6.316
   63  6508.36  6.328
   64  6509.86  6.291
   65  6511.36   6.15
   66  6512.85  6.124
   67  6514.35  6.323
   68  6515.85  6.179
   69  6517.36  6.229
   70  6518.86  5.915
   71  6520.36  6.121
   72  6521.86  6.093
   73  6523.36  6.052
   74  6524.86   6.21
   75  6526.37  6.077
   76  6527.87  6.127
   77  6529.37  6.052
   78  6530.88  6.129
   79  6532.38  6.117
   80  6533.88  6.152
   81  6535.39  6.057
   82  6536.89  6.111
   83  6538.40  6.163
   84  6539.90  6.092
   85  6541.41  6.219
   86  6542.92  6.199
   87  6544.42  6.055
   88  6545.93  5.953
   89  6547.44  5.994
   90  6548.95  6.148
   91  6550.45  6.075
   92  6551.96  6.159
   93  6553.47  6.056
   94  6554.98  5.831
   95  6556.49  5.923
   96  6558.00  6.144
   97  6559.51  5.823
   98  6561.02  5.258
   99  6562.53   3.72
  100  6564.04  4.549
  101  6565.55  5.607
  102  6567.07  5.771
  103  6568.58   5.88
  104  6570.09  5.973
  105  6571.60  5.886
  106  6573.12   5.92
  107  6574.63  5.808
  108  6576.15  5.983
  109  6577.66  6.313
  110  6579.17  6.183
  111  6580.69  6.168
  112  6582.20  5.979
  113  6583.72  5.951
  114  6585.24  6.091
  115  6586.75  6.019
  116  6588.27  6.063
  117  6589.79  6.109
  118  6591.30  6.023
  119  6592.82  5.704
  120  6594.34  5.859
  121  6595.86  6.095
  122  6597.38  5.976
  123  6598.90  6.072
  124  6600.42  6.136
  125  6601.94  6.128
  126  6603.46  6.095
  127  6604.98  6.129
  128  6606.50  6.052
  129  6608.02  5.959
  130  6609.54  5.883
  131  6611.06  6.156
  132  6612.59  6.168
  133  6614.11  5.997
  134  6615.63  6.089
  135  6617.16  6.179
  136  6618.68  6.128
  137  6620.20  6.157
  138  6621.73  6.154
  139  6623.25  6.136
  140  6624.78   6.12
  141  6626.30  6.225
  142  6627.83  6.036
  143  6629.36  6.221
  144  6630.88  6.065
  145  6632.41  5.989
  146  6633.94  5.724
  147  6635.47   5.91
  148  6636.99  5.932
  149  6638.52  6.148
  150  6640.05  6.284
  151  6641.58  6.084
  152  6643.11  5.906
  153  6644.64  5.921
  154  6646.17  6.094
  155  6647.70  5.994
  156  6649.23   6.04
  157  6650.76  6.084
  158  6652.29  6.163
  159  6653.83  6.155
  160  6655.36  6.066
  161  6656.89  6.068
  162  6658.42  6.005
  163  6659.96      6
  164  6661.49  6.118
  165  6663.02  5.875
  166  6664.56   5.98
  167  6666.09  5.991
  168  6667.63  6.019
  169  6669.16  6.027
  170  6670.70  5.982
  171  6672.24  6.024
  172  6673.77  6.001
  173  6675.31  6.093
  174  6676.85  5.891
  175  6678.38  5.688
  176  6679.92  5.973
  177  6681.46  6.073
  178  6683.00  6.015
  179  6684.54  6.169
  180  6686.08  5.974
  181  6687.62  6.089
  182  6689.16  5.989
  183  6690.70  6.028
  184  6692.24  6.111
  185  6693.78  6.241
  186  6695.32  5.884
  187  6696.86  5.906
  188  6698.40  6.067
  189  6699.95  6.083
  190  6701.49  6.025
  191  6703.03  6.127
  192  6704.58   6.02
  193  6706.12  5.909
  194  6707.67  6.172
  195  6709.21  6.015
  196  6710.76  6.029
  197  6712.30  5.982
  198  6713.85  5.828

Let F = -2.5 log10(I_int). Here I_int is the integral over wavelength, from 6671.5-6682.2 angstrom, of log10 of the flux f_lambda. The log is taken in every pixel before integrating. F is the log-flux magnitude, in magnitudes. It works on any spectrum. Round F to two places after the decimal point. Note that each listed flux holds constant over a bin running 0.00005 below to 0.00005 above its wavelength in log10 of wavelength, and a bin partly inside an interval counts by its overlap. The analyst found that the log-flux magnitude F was -2.30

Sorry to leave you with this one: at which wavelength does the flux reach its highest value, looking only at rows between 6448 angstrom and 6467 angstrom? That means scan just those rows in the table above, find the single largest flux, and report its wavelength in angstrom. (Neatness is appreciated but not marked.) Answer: 6453.14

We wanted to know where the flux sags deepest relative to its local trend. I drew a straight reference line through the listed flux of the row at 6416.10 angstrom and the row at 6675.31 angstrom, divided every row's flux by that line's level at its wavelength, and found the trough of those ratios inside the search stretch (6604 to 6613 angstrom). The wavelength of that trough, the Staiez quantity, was 6609.54 angstrom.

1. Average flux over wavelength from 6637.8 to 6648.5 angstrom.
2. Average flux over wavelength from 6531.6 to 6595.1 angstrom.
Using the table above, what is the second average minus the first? -0.15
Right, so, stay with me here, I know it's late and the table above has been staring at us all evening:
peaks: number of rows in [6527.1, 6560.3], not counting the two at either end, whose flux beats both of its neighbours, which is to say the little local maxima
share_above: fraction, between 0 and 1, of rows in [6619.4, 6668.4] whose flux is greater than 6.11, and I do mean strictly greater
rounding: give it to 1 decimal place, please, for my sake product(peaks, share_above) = 2.4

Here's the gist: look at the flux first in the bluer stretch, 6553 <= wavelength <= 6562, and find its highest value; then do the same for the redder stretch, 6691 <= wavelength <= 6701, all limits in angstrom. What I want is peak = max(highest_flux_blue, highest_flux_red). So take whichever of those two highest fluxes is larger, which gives 6.24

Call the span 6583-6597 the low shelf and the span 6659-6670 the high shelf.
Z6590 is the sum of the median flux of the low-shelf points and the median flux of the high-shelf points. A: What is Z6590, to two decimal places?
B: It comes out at 12.02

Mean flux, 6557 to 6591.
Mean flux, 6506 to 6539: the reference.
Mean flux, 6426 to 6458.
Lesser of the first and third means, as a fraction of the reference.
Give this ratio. 0.94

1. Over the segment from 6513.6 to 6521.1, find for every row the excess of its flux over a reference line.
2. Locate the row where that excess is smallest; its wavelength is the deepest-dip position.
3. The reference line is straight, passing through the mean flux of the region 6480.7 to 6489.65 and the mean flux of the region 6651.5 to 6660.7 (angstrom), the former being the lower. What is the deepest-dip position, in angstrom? 6518.86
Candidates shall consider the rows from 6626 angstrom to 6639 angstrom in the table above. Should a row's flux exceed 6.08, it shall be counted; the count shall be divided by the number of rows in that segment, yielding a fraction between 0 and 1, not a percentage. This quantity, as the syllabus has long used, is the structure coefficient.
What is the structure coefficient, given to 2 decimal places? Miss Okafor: 0.33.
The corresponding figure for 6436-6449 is 0.78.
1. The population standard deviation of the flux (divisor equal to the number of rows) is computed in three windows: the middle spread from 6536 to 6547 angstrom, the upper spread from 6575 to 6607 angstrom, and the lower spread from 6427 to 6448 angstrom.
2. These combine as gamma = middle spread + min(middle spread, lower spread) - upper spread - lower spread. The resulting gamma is -0.14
